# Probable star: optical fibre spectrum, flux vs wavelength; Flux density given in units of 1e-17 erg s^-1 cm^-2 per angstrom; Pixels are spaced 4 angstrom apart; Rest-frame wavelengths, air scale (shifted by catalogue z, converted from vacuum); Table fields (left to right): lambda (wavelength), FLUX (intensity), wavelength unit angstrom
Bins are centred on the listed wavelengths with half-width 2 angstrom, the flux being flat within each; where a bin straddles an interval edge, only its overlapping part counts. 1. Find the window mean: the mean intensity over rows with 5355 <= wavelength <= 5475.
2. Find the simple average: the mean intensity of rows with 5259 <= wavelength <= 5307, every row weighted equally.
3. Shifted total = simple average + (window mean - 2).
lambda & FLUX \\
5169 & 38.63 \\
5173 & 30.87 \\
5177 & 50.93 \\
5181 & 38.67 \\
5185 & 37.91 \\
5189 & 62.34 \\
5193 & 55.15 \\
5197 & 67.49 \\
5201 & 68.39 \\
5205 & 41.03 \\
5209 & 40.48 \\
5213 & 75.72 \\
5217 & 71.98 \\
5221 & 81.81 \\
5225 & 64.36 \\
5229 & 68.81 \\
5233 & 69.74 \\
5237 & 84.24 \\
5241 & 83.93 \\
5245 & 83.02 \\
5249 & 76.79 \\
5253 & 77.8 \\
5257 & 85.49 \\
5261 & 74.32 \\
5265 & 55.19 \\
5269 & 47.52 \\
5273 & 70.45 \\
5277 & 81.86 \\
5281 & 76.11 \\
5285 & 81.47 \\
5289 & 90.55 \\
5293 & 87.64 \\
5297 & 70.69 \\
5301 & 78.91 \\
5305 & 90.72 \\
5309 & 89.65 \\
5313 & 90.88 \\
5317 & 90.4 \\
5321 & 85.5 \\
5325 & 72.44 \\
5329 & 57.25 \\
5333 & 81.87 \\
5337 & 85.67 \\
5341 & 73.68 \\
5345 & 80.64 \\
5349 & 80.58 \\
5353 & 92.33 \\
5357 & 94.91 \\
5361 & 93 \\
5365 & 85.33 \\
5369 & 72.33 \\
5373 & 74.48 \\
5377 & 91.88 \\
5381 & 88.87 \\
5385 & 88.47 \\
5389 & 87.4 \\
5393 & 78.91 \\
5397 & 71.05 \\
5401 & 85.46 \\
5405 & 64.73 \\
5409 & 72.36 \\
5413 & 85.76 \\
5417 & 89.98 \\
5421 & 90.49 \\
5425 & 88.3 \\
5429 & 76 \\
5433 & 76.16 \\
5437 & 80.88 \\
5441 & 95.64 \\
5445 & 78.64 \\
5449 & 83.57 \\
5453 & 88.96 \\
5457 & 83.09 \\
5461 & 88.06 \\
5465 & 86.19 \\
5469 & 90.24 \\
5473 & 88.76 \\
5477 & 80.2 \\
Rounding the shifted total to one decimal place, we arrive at 157.4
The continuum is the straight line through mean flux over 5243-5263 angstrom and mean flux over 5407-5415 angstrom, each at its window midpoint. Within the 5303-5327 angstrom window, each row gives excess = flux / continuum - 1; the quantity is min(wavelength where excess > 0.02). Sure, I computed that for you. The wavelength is 5305 angstrom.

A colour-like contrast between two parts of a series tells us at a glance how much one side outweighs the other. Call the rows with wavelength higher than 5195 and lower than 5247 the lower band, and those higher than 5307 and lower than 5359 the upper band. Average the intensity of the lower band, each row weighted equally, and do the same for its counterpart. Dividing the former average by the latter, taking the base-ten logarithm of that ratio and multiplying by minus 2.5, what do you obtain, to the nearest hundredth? 0.19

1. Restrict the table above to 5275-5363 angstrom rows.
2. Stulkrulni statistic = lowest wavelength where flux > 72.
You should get 5277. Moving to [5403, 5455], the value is 5409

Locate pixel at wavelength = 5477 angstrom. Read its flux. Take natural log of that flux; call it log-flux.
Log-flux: 4.38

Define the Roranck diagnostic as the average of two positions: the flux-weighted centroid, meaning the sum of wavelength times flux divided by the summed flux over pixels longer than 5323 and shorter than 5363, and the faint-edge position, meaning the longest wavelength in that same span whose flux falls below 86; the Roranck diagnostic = 5346.6 angstrom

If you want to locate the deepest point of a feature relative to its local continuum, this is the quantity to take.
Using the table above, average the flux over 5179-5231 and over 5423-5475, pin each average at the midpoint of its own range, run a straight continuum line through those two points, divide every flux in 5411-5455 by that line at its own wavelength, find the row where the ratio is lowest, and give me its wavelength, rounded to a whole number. 5433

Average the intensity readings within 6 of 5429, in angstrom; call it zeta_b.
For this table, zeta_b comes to 80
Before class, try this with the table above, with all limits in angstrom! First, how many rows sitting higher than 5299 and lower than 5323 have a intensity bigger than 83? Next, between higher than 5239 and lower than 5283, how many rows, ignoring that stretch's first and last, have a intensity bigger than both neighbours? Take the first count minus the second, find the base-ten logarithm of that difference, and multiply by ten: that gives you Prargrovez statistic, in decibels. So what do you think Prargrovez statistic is 5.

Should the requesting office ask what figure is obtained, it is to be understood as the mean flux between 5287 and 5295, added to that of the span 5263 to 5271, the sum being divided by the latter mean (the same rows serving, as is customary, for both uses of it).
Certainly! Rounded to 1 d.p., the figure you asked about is 2.7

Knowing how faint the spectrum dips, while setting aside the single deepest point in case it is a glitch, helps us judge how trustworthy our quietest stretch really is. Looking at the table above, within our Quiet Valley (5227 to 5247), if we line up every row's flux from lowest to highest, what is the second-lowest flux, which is 69.74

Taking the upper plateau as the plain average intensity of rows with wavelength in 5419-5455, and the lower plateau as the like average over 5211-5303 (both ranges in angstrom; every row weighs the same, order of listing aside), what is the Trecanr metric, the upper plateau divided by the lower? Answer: 1.12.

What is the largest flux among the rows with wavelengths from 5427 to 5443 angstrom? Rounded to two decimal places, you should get 95.64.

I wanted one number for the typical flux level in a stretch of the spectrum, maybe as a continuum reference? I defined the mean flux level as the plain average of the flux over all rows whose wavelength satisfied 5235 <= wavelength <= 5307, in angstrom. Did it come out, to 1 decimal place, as 77.6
